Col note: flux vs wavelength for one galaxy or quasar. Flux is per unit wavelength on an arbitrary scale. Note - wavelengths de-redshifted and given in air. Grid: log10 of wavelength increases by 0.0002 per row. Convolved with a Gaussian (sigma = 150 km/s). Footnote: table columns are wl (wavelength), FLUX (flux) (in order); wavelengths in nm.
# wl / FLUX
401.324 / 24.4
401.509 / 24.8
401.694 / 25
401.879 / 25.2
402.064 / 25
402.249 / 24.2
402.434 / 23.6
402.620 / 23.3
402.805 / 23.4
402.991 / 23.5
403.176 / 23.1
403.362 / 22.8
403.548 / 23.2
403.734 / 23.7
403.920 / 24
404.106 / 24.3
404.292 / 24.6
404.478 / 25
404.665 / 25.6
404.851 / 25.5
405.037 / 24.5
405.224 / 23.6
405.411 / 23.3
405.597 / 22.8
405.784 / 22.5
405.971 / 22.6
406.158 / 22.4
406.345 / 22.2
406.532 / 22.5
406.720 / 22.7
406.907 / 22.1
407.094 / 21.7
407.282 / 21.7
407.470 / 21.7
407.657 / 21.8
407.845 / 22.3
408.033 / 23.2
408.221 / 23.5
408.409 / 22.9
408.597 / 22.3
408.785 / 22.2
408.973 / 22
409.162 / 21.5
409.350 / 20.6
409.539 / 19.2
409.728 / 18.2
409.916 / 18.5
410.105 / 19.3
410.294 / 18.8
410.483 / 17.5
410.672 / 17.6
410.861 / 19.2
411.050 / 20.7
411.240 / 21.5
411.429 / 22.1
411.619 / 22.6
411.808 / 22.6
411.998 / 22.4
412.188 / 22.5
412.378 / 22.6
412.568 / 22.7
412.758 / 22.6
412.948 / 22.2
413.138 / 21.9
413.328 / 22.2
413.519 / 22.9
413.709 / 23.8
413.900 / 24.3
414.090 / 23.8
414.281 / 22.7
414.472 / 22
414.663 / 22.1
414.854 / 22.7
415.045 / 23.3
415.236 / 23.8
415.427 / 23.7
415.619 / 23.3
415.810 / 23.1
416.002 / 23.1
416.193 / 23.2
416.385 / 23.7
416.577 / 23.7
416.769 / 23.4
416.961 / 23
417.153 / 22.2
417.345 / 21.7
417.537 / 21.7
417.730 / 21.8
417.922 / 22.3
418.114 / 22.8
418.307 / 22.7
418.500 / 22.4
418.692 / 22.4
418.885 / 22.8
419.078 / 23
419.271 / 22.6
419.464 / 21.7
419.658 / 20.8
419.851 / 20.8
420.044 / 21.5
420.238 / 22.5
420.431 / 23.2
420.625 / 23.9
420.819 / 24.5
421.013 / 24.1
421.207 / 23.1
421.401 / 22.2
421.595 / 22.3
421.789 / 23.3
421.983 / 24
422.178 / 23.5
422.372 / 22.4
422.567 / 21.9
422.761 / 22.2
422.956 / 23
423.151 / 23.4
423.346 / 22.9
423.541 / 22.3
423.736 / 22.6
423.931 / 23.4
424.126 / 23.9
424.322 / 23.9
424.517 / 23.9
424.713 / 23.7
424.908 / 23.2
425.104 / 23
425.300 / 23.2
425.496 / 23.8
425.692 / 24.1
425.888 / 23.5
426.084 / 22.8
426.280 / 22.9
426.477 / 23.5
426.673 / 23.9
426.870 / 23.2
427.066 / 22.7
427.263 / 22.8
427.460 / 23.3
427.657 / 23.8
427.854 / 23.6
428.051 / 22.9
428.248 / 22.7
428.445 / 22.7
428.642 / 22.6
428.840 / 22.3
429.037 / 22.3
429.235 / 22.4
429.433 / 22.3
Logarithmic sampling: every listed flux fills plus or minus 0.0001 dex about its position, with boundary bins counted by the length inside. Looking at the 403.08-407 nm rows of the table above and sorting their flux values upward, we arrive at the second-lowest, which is 22.2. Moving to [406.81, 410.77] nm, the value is 17.6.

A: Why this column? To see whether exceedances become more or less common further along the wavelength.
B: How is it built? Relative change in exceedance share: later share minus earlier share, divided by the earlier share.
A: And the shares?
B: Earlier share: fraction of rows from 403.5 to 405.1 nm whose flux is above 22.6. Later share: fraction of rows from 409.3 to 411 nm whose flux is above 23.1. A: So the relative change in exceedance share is -1.00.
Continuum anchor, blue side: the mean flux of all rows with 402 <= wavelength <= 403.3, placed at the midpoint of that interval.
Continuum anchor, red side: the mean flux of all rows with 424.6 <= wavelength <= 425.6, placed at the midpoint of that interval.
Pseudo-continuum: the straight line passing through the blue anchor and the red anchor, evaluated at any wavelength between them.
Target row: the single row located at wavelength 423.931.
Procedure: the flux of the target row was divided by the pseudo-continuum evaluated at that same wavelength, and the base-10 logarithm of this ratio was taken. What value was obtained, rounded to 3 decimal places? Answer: 0.000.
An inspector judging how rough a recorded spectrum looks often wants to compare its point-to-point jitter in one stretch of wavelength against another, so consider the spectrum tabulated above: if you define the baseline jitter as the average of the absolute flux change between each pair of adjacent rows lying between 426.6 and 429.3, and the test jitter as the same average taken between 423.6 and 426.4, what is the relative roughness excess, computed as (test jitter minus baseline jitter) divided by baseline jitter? 0.21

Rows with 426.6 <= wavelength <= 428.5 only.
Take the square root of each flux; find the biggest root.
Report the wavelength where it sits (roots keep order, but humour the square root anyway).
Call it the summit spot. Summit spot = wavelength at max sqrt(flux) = 426.673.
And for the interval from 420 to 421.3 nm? 420.819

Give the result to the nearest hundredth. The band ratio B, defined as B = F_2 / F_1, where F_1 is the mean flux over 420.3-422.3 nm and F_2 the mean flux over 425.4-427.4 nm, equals 1.00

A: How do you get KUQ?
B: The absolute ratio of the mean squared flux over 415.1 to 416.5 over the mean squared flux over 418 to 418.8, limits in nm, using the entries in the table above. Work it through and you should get 1.08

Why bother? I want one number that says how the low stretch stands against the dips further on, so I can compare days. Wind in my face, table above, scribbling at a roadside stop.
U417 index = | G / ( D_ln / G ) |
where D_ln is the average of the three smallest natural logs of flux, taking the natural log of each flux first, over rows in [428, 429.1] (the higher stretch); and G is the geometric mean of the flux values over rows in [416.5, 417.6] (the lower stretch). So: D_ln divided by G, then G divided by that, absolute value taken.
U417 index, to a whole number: 164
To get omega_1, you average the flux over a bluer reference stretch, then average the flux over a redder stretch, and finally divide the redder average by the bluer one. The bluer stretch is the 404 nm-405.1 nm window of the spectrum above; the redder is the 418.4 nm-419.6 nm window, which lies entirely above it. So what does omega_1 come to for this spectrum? 0.90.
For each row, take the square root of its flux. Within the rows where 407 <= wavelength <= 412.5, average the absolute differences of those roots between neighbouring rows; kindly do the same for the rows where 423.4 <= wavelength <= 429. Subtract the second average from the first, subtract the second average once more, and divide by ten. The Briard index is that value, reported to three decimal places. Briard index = -0.001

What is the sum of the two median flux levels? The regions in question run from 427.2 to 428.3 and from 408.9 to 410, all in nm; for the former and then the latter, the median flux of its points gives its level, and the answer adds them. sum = 43.0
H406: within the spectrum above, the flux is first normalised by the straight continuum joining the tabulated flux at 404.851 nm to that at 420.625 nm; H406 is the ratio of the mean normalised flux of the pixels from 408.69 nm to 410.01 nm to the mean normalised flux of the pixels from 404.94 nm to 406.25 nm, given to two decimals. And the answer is 0.89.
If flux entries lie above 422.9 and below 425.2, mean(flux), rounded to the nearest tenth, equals 23.3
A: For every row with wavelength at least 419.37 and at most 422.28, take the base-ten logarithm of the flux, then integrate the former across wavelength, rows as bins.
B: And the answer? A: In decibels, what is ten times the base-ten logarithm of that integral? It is 5.96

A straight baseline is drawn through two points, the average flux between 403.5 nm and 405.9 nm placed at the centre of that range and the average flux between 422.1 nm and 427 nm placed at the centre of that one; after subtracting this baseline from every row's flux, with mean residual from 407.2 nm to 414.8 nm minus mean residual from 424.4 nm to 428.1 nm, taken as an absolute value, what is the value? 2.4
